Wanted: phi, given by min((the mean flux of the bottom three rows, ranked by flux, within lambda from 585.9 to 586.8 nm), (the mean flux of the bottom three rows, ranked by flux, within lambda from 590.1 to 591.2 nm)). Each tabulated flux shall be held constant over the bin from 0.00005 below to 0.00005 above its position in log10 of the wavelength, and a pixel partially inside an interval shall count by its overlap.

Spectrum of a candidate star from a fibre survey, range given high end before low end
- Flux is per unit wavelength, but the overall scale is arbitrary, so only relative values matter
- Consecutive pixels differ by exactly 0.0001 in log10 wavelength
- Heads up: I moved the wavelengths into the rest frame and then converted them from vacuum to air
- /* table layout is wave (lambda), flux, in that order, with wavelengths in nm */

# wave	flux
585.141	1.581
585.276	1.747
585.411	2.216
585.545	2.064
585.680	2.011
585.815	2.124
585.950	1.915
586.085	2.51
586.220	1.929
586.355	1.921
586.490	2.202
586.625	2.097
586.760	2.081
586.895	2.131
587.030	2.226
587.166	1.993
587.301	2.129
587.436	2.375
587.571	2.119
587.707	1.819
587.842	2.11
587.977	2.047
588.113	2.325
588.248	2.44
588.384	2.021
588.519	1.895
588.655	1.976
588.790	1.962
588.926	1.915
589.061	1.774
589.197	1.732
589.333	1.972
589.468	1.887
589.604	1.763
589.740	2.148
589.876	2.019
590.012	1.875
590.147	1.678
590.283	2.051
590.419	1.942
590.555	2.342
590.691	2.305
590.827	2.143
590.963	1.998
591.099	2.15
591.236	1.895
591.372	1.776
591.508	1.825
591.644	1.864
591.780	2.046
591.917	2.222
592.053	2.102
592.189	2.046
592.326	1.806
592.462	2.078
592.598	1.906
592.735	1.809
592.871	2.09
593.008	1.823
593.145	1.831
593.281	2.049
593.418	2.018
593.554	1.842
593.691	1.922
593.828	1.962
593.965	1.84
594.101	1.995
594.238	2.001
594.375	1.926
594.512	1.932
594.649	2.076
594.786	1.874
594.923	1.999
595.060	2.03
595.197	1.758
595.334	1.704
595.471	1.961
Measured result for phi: 1.87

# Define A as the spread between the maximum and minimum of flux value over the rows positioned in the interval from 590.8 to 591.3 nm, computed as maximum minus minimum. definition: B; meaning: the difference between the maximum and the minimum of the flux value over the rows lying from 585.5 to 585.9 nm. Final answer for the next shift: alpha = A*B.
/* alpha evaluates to 0.029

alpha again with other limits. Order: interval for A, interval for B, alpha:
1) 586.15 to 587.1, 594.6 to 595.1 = 0.062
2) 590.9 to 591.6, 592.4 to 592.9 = 0.105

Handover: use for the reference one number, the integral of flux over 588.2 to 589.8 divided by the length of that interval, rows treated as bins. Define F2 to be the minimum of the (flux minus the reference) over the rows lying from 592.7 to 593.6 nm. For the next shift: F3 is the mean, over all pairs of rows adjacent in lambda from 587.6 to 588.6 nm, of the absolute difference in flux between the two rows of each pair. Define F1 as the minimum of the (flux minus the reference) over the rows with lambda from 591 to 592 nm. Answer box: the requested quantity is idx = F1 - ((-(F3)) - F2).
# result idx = -0.10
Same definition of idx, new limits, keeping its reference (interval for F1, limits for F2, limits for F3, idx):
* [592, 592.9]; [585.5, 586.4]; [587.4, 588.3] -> 0.04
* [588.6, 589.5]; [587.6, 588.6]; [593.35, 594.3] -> -0.25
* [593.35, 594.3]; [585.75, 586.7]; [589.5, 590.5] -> 0.08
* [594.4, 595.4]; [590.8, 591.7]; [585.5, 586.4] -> -0.16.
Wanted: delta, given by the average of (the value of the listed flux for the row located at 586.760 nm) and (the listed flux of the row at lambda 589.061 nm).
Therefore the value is 1.93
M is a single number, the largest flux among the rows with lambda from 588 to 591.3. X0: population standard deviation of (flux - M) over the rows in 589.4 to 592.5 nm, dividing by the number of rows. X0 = 0.173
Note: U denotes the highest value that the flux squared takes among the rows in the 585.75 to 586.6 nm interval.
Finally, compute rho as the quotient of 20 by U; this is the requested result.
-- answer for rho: 3.2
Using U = 6.3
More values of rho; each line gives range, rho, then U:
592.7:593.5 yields 4.6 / 4.4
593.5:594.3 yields 5.0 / 4.0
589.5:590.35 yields 4.3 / 4.6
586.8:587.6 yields 3.5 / 5.6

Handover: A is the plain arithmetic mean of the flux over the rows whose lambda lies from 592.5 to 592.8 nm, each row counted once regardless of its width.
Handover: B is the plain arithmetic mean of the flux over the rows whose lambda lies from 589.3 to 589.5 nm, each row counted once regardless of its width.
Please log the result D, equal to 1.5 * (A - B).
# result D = -0.11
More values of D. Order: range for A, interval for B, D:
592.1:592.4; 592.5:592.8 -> 0.10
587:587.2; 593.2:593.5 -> 0.11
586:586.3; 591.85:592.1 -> 0.09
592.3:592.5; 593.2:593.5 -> -0.14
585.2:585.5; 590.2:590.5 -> -0.02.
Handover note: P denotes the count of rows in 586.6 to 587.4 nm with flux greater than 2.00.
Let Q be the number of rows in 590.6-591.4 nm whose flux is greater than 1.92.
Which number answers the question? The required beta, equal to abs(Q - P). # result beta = 1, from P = 5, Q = 4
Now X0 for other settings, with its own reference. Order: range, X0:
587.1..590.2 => 0.195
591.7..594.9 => 0.111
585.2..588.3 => 0.183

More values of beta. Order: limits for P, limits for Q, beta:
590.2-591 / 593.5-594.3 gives 0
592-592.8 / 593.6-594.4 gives 2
